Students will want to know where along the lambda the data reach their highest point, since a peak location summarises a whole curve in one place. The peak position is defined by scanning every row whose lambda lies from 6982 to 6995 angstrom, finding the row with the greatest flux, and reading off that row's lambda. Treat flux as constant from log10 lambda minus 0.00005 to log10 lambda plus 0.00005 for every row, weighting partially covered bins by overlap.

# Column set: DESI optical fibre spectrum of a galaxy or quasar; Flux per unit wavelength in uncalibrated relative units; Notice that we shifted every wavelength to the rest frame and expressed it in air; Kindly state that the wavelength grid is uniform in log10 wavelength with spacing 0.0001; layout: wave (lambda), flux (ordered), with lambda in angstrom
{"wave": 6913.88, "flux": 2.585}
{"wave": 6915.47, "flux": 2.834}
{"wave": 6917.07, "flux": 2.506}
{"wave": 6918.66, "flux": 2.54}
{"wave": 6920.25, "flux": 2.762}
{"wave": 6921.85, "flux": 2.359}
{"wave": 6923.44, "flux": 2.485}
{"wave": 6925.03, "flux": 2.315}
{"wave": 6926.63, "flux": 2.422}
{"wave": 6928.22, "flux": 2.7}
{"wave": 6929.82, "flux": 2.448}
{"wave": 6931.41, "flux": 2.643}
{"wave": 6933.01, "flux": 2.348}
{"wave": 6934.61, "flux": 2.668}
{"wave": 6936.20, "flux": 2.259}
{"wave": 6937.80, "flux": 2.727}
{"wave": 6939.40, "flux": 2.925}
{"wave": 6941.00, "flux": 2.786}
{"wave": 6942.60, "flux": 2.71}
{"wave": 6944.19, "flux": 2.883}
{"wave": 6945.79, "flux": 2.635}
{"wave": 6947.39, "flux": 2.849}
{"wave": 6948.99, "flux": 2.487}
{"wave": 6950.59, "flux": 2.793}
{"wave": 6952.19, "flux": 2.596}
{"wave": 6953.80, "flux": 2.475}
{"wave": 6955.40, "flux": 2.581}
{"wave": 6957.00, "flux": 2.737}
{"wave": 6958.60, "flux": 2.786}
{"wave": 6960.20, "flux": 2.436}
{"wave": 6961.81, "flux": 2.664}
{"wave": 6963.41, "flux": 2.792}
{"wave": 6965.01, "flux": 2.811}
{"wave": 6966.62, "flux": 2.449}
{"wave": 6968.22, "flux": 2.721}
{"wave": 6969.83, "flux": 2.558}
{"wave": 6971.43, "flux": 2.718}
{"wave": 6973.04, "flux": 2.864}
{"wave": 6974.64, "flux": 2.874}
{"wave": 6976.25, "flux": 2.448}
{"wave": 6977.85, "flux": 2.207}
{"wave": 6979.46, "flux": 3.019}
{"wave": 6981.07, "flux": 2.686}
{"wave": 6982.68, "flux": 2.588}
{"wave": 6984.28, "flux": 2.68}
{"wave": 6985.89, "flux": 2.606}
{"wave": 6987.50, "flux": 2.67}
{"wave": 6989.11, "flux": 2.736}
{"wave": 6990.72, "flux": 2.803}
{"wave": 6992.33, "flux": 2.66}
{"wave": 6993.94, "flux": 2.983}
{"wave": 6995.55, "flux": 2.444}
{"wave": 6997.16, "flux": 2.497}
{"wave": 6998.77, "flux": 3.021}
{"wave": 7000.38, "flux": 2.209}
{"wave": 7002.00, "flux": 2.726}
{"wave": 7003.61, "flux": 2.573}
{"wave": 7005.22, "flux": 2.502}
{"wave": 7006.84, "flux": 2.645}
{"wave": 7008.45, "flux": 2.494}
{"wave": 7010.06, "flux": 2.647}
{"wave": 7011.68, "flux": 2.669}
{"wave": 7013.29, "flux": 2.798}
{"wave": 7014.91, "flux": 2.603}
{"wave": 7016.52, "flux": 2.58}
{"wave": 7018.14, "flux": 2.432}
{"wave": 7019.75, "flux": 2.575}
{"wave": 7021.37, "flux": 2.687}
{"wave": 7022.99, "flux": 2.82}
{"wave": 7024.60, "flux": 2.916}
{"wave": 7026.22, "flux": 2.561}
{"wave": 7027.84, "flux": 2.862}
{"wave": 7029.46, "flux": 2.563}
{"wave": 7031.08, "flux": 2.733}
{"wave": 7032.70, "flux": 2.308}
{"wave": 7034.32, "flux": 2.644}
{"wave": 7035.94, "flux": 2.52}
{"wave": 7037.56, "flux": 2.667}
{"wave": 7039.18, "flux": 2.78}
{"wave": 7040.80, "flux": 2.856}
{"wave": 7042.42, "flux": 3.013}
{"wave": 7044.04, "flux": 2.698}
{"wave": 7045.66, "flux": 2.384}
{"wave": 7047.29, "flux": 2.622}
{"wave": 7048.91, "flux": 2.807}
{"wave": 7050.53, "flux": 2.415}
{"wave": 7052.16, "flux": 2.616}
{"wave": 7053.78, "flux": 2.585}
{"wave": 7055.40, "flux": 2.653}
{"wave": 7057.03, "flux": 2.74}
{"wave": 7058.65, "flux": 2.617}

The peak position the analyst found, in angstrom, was 6993.94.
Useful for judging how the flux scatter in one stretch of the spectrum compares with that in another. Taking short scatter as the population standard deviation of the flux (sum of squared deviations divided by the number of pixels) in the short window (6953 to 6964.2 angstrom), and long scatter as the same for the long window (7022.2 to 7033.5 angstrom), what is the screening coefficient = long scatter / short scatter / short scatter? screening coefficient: 11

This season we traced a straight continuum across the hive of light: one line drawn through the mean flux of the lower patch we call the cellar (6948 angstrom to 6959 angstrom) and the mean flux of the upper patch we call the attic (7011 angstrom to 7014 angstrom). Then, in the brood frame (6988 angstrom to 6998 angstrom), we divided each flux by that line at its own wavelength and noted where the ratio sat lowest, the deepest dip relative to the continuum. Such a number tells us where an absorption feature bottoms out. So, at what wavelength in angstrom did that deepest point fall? 6995.55 angstrom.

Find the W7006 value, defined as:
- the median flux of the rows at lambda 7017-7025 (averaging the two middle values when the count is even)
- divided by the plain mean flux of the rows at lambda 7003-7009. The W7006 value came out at 1.05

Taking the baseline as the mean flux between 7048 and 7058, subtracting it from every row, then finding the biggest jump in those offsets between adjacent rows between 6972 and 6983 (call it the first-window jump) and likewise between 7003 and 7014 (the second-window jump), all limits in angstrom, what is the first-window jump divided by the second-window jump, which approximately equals 5.3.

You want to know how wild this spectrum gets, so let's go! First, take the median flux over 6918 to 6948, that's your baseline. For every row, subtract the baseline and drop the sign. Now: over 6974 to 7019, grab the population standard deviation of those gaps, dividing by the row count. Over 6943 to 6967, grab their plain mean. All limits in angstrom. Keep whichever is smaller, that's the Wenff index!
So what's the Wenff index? 0.132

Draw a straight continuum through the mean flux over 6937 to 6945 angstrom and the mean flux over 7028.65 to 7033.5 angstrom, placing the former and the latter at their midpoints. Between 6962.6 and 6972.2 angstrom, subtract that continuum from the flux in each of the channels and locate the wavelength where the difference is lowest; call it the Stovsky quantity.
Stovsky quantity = 6966.62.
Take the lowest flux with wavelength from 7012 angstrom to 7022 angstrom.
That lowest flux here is 2.432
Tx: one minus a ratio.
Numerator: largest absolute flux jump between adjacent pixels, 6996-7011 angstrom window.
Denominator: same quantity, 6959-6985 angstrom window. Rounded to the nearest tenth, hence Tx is 0.0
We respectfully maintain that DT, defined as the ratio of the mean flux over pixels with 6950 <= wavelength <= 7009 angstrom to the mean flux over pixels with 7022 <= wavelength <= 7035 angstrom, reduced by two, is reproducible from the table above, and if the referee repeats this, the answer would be -1.010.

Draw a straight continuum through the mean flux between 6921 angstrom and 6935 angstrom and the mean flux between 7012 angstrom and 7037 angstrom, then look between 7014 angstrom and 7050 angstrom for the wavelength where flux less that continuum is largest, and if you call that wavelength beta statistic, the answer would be 7042.42 angstrom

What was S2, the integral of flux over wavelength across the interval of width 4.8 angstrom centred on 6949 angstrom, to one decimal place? 13.0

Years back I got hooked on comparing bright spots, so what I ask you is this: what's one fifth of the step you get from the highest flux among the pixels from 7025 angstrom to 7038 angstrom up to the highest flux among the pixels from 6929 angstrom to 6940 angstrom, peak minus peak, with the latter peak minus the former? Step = 0.013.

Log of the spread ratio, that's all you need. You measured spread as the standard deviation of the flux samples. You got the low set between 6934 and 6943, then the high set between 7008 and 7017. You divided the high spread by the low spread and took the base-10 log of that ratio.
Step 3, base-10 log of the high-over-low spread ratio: -0.34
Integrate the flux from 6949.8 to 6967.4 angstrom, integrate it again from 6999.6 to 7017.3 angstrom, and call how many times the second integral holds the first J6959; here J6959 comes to 0.98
